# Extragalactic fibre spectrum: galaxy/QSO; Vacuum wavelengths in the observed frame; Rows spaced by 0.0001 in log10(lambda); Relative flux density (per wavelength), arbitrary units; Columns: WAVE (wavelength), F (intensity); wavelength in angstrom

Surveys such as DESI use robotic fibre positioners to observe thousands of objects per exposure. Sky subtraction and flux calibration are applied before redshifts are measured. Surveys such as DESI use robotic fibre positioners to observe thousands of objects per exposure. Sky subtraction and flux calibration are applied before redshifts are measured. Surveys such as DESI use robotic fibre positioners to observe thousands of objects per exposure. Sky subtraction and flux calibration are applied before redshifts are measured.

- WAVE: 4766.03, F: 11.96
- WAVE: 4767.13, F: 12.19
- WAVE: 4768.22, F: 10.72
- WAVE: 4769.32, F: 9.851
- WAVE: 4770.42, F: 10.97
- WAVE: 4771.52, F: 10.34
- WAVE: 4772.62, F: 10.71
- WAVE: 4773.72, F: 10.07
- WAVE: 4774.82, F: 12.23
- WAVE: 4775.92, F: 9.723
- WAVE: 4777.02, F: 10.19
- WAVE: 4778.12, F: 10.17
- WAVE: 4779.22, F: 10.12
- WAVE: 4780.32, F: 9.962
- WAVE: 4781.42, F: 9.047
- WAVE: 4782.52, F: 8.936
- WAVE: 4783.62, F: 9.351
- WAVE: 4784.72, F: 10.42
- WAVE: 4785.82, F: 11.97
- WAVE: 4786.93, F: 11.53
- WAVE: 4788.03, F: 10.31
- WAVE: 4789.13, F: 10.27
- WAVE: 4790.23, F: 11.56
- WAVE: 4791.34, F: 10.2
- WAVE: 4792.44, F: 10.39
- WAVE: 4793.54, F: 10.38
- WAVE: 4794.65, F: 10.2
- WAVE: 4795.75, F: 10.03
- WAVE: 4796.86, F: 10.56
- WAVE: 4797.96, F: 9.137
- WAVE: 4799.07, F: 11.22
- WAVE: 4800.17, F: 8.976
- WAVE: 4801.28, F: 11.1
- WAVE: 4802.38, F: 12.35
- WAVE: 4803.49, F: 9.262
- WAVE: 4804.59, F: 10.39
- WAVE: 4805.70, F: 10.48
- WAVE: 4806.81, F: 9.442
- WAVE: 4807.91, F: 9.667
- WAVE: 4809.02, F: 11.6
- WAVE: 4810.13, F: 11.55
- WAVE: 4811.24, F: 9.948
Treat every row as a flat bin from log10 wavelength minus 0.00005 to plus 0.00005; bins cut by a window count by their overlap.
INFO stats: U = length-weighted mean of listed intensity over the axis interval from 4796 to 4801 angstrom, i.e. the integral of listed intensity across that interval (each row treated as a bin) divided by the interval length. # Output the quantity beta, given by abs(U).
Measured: 10.0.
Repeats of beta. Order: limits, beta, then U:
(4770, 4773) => 10.6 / 10.6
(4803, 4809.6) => 10.2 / 10.2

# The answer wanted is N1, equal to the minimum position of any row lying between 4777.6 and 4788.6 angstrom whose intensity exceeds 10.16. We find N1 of 4778.12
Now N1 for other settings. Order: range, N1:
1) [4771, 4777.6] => 4771.52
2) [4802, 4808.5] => 4802.38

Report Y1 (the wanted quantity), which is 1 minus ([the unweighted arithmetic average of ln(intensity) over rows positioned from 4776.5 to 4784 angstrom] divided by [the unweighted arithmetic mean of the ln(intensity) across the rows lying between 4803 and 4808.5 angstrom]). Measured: 0.01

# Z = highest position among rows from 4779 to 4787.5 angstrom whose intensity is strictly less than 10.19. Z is 4783.62 angstrom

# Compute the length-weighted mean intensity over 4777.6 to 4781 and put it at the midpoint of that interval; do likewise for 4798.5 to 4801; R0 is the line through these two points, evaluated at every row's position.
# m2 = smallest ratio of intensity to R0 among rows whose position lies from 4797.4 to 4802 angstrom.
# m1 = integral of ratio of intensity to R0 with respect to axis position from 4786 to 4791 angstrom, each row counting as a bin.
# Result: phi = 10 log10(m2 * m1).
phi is 6.79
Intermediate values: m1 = 5.42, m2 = 0.88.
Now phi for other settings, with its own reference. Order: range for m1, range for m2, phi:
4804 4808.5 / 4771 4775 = 6.46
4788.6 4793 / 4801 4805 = 6.22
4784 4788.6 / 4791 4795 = 7.02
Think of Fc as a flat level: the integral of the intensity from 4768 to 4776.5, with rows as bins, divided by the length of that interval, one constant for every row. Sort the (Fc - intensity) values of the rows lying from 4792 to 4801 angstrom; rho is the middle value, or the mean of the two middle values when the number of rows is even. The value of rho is 0.3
